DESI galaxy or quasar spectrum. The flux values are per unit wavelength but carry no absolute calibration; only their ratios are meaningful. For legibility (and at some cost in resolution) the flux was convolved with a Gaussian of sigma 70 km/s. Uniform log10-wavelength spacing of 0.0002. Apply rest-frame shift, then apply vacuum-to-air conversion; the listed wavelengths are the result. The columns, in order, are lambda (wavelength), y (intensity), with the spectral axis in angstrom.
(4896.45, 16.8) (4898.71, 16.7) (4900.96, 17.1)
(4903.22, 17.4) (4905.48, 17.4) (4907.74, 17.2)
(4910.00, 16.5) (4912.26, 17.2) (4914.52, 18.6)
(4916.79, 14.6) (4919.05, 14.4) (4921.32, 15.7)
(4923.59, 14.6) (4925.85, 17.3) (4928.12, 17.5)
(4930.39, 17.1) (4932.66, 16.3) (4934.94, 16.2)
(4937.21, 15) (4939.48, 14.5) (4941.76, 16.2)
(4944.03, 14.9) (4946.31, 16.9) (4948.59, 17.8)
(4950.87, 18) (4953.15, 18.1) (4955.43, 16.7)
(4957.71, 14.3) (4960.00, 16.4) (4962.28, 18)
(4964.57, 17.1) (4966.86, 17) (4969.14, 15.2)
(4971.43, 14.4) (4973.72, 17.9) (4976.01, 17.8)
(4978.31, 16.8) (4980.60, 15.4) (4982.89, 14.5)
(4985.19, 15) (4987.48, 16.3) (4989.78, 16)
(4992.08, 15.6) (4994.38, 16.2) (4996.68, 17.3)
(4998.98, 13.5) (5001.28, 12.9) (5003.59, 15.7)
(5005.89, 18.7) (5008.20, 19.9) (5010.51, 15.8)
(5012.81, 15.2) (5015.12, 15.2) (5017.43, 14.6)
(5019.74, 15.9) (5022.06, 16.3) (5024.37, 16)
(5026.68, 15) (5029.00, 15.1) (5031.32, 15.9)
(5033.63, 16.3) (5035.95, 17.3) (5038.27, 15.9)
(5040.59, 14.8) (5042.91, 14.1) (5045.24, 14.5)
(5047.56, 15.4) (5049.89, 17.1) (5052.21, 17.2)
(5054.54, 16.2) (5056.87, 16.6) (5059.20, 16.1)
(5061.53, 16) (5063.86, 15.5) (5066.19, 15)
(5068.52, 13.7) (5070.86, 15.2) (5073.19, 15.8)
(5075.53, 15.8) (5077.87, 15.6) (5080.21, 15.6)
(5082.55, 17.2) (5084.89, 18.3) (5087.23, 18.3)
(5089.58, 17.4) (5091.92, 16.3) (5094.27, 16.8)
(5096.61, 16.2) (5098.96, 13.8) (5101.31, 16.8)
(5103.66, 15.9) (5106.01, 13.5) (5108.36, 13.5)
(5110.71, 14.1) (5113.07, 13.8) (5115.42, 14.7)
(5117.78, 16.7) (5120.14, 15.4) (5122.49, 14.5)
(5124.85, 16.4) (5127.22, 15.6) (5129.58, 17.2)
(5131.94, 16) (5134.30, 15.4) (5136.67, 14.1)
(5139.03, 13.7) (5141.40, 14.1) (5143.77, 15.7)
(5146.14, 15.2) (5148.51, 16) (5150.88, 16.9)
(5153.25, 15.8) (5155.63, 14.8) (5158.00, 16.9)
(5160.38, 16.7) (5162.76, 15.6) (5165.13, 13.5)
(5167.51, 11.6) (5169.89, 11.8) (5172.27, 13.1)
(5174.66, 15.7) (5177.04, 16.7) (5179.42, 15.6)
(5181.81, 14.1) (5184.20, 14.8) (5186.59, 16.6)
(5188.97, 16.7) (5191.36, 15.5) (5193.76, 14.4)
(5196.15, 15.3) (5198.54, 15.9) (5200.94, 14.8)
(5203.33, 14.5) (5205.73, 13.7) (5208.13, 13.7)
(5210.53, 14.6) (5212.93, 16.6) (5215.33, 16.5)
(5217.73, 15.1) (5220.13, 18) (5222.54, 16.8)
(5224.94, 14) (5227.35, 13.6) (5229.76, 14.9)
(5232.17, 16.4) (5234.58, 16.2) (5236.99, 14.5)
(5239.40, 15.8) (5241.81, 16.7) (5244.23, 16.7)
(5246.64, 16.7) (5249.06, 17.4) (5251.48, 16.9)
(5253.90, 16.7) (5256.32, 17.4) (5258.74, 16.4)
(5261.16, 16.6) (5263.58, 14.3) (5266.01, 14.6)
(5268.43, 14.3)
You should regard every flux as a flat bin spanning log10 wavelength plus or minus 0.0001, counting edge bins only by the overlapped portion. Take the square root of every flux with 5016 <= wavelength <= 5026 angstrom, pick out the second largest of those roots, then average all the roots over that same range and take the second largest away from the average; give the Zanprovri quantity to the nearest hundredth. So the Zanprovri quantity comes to -0.04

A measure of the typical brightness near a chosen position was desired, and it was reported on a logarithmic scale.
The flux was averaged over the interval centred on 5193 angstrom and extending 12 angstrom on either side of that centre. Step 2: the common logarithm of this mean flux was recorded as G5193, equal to 1.18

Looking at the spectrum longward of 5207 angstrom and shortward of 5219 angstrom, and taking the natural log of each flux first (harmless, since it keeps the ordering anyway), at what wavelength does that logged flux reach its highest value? 5212.93 angstrom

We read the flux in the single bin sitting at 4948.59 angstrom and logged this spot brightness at 17.8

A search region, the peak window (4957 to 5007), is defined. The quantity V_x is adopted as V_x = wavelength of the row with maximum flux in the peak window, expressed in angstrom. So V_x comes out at 5005.89 angstrom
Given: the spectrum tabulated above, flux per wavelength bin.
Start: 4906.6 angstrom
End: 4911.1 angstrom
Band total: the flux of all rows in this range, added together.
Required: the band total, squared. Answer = 1136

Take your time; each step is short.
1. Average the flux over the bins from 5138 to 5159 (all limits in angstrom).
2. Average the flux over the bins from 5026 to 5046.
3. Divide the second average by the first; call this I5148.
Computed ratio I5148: 1.00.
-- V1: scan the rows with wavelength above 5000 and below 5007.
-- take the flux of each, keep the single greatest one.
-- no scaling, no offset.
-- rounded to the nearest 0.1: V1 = 18.7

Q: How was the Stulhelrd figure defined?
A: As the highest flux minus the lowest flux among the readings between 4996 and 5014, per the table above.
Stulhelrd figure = 7.00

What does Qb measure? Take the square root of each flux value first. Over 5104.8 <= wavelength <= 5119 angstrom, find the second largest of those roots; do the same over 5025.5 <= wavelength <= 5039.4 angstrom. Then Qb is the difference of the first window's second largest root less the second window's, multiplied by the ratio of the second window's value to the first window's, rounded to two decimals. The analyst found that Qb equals -0.21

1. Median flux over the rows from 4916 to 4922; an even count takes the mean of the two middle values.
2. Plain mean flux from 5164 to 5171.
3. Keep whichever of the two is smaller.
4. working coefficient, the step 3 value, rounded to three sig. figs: 12.3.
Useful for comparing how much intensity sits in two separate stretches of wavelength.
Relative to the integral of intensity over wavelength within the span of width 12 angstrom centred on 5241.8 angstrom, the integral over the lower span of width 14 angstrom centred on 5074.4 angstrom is 1.1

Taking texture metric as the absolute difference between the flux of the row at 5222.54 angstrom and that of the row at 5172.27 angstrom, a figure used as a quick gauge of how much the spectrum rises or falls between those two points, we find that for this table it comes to 3.70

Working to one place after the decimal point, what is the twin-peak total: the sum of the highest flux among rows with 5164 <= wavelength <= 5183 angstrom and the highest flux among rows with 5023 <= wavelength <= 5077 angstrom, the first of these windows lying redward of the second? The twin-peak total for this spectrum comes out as 34.0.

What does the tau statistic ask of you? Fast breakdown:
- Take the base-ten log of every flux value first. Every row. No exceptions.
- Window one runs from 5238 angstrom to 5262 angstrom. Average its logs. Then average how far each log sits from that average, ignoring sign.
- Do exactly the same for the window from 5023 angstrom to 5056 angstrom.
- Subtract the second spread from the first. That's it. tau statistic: -0.015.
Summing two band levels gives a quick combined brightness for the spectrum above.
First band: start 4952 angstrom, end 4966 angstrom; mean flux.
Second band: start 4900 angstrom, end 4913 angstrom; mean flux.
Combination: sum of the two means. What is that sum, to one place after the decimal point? 33.9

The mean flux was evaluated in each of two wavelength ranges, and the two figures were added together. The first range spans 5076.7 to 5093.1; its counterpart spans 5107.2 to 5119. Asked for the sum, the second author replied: 31.5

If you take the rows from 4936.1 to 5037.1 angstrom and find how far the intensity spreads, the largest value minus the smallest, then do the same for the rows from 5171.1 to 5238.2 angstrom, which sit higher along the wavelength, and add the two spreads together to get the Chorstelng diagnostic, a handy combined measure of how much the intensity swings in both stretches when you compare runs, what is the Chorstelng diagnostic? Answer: 11.9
